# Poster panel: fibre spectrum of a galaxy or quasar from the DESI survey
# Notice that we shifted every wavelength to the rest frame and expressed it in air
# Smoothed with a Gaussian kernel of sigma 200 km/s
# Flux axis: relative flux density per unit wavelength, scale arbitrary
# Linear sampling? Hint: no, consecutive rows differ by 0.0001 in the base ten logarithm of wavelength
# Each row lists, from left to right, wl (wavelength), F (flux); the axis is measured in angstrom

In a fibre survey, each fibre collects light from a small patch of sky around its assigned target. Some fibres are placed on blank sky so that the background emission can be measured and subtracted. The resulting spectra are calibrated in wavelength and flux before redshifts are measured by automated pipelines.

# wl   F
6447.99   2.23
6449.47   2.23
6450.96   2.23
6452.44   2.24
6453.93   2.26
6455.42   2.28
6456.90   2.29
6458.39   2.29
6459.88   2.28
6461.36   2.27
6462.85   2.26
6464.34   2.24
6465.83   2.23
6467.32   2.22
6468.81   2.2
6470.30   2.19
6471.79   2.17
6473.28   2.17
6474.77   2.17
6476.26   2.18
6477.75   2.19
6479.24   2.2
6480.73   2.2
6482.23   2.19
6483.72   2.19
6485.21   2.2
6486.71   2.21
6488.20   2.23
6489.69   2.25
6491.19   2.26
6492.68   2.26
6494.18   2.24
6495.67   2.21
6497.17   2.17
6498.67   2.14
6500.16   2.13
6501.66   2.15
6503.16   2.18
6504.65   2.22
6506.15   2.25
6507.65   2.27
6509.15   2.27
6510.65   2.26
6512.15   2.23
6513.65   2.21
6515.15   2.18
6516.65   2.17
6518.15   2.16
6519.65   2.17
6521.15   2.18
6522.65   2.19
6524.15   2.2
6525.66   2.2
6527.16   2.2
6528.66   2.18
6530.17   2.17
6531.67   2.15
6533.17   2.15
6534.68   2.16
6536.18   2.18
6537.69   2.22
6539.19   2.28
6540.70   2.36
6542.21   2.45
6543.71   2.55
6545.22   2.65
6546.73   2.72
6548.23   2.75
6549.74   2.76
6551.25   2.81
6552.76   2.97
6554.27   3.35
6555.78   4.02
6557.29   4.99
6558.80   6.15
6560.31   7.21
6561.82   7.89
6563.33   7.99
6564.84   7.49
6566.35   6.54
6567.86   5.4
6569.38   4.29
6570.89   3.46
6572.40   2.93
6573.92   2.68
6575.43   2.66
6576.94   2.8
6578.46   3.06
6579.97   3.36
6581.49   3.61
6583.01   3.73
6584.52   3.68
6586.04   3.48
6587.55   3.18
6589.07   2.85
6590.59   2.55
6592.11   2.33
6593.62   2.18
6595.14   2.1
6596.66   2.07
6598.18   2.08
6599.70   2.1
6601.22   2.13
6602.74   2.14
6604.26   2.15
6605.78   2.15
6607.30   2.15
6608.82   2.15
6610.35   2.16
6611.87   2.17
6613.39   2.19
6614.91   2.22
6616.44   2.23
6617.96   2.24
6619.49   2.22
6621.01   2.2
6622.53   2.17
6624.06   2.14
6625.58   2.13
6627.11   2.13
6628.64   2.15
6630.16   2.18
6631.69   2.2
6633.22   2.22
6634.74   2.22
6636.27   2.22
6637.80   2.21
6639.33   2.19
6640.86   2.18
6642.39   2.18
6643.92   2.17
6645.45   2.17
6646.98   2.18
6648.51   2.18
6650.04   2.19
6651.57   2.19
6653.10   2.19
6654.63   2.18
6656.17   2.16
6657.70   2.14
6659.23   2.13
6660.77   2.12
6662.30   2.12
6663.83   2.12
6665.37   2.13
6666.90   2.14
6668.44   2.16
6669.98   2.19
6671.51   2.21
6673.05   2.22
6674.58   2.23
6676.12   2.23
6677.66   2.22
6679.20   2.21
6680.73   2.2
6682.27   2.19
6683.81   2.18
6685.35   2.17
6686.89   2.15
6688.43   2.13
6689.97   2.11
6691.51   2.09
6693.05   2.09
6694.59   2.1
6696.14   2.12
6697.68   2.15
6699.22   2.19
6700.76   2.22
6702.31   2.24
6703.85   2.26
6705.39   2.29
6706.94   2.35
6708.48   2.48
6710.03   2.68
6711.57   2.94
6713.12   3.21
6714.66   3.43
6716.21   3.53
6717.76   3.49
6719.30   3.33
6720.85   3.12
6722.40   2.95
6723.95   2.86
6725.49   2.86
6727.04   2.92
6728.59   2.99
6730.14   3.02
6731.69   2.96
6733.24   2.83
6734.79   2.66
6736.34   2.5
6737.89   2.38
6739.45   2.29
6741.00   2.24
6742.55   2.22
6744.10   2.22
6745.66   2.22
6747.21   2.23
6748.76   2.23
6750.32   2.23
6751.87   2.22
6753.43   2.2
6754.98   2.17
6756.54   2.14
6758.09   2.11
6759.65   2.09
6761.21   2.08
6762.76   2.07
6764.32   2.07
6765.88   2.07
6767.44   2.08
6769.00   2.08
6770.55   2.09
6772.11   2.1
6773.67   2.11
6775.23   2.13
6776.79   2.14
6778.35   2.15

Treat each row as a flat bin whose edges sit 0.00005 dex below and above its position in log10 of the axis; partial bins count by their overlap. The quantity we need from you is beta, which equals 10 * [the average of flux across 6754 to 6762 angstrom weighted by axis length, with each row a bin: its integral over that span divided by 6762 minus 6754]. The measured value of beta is 21.2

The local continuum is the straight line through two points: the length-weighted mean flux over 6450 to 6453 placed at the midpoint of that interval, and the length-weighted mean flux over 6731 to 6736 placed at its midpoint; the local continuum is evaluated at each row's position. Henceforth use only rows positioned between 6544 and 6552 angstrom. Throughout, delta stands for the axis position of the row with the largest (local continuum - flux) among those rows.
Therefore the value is 6545.22 angstrom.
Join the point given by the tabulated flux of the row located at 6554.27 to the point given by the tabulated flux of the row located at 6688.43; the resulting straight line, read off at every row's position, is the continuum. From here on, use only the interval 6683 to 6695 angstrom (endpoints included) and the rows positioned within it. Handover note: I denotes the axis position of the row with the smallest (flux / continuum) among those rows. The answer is 6691.51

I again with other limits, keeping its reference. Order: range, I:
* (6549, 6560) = 6549.74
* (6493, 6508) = 6500.16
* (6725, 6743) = 6742.55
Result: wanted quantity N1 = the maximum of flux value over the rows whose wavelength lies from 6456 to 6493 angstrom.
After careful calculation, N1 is 2.29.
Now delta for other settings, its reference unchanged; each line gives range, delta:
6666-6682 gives 6666.90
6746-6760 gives 6759.65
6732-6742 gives 6741.00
